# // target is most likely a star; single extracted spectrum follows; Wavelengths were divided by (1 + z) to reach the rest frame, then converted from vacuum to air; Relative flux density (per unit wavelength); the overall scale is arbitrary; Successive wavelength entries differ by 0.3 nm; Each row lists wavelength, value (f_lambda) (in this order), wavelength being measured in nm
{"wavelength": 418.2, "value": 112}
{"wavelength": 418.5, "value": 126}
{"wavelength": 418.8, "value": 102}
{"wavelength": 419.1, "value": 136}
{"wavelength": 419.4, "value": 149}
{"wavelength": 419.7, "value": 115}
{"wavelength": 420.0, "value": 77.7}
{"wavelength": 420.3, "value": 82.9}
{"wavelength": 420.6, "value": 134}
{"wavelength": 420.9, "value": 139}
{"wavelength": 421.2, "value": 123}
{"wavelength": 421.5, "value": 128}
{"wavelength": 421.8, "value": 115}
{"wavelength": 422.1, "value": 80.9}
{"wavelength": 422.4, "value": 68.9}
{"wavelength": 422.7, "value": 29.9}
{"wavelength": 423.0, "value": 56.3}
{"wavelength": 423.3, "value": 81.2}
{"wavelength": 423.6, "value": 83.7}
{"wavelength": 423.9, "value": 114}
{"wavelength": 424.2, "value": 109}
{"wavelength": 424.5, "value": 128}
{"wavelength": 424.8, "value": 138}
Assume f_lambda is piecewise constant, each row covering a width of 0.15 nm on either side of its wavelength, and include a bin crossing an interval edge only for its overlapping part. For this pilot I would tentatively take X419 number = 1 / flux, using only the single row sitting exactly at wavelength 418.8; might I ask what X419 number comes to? 0.0098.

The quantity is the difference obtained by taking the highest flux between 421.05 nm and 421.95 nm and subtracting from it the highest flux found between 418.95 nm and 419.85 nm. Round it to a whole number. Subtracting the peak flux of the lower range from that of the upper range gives -21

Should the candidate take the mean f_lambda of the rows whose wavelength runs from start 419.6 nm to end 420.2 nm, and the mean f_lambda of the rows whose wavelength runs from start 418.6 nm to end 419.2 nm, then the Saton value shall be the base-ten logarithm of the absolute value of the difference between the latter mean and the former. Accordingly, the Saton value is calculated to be 1.4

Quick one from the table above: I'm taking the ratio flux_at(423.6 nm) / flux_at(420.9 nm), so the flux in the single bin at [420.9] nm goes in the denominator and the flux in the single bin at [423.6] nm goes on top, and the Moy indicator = 0.60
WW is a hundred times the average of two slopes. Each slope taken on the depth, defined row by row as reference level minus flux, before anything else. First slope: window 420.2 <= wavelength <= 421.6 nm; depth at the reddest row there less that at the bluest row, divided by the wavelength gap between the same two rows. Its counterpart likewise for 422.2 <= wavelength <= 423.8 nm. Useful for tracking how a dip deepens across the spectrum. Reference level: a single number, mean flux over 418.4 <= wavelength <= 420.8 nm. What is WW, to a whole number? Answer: -2496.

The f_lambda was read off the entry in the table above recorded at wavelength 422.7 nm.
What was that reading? 29.9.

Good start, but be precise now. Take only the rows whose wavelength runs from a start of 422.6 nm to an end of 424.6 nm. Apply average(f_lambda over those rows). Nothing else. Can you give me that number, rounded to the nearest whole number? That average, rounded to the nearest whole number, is 86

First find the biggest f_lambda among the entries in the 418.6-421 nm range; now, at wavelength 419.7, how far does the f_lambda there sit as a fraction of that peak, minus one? -0.23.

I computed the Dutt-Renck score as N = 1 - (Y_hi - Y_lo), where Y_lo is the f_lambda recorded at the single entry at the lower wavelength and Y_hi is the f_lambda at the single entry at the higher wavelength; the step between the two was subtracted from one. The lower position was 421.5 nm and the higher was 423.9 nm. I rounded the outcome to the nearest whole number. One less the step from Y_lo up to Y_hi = 15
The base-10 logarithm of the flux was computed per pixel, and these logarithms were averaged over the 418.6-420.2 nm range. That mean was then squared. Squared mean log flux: 4.2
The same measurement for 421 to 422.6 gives 4.0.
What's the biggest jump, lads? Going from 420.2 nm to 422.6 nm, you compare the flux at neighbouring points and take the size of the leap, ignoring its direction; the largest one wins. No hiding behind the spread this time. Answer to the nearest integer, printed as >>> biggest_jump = 51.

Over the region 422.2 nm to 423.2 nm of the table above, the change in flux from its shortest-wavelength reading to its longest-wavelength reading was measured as -13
